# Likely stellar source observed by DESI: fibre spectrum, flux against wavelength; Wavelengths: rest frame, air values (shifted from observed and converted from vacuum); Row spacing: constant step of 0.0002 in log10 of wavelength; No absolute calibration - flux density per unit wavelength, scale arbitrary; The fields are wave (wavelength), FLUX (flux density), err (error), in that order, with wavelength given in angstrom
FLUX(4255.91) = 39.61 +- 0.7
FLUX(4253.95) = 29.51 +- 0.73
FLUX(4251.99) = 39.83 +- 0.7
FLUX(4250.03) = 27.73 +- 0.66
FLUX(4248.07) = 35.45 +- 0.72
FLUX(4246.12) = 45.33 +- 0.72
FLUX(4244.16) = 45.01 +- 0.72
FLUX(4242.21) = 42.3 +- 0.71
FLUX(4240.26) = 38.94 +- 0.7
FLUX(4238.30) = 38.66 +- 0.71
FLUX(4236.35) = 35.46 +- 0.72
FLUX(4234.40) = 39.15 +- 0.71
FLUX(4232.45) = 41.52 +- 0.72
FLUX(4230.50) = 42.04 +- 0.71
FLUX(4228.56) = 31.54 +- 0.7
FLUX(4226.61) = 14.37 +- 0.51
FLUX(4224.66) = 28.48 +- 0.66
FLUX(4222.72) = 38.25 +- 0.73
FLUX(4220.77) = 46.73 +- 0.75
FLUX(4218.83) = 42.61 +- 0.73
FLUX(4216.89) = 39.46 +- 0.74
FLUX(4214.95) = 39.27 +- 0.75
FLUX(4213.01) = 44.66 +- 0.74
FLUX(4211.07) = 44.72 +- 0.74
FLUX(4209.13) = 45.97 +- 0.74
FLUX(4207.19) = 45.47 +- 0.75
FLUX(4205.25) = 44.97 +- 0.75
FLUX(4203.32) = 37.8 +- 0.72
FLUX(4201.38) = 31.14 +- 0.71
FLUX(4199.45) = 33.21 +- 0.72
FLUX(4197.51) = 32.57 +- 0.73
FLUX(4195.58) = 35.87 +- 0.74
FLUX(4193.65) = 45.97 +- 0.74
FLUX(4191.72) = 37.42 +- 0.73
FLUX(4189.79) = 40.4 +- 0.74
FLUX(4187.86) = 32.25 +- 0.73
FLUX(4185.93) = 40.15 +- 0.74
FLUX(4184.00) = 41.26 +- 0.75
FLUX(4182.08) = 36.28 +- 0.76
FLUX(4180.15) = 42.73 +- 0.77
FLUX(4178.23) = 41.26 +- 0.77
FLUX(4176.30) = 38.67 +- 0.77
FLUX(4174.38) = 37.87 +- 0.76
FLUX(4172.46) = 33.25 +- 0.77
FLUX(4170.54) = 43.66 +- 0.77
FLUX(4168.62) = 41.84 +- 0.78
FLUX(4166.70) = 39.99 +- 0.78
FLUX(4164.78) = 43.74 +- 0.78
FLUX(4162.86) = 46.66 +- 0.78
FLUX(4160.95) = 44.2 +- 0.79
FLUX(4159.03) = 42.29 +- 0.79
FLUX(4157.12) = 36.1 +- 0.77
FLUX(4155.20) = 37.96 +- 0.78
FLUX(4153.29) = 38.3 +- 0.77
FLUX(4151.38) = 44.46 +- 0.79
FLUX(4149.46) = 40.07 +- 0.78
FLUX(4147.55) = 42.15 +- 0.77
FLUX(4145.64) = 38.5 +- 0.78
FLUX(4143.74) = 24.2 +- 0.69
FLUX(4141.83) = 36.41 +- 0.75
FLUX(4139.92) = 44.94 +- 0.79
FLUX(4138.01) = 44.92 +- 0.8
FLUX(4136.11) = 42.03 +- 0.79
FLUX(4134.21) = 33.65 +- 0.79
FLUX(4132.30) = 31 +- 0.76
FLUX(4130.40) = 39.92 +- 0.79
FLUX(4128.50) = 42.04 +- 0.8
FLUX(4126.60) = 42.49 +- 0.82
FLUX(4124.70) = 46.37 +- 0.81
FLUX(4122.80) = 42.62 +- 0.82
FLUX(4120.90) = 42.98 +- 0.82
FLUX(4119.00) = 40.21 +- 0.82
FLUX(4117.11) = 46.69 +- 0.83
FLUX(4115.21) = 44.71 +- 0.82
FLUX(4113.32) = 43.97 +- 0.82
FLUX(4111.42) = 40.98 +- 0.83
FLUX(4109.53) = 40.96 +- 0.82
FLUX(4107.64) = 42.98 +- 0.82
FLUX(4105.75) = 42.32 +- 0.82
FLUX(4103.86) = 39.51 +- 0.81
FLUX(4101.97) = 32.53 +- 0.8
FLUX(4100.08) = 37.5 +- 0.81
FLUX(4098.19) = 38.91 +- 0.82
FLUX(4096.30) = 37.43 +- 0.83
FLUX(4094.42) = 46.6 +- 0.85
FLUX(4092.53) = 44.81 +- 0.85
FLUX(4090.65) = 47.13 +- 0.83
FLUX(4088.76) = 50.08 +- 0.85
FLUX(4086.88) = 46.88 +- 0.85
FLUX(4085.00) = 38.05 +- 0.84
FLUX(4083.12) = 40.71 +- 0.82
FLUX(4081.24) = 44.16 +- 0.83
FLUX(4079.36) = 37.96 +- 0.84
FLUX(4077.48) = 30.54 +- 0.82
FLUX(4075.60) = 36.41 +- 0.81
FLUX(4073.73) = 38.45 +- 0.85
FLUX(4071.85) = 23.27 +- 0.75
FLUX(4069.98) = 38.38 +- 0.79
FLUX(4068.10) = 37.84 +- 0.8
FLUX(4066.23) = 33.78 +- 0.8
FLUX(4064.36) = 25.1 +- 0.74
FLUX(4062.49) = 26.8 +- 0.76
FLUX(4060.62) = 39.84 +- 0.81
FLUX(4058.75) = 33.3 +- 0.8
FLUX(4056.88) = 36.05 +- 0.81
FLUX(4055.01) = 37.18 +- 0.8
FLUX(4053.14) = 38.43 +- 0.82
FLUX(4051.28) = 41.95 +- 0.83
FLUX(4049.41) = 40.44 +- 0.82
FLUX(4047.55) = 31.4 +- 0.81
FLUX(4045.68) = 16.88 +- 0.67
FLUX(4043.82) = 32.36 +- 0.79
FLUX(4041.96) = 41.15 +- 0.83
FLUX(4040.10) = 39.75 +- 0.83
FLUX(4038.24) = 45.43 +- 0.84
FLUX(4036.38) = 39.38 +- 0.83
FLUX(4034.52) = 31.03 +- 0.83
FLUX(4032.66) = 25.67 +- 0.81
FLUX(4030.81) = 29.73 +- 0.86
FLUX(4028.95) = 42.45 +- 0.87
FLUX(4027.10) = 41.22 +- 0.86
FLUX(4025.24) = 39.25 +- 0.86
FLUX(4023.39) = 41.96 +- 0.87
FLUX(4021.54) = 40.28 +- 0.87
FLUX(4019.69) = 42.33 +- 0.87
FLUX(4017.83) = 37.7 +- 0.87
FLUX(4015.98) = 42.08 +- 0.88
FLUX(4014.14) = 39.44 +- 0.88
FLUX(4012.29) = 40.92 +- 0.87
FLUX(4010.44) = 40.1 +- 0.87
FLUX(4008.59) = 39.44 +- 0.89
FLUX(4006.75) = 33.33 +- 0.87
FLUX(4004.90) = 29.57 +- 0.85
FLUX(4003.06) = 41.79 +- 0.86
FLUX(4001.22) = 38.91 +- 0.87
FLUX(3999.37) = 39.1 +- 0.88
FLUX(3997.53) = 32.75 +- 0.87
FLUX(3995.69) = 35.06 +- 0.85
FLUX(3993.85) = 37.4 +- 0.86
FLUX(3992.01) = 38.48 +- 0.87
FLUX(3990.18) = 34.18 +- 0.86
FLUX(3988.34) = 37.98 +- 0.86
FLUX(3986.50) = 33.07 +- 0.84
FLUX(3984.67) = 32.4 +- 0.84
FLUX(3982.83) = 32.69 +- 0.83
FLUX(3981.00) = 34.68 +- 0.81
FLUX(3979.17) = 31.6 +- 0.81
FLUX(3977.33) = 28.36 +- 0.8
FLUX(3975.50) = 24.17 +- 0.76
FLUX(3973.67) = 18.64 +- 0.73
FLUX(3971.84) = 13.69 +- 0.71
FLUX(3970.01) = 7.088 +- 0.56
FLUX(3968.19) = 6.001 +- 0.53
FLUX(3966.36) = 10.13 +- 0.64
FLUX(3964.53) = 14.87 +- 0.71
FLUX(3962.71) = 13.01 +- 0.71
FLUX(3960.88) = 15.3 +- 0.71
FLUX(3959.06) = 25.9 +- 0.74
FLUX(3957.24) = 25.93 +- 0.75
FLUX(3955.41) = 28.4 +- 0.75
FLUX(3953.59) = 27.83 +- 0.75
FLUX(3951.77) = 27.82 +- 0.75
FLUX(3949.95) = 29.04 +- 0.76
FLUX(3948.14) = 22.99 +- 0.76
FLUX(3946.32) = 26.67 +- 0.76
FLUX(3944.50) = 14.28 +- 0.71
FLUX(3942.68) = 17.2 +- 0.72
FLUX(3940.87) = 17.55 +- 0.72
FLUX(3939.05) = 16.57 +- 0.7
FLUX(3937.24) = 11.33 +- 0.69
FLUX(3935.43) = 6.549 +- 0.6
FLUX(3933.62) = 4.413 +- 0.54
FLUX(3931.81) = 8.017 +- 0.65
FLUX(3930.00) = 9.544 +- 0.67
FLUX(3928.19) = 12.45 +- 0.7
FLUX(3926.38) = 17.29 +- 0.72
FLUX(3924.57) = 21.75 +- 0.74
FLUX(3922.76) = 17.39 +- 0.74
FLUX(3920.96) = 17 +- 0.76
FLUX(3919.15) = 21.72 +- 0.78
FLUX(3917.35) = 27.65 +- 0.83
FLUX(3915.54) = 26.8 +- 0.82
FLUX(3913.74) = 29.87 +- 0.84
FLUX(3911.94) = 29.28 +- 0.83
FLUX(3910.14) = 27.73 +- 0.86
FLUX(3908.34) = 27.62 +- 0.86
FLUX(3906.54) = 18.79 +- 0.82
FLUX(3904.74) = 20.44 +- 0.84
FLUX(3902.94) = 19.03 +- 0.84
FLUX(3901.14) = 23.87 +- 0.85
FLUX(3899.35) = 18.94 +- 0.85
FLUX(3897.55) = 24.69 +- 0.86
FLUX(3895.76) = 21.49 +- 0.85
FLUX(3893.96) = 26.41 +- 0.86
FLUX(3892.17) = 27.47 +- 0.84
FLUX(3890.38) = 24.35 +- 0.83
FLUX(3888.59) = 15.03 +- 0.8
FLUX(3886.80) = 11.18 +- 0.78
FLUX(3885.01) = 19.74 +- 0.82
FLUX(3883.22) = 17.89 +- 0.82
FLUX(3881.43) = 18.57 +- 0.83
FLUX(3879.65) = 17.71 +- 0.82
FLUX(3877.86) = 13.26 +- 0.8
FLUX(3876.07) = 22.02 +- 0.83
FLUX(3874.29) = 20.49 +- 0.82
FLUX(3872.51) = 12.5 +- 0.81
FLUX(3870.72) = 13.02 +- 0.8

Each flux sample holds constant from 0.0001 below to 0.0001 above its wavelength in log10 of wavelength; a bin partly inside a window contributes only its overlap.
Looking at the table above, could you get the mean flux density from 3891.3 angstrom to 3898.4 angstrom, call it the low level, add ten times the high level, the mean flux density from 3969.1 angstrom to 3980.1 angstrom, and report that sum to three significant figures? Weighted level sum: 231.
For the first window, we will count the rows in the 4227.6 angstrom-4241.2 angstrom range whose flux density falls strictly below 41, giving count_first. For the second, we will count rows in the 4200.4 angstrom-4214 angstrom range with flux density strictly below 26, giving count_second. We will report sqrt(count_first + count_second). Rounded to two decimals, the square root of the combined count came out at 2.24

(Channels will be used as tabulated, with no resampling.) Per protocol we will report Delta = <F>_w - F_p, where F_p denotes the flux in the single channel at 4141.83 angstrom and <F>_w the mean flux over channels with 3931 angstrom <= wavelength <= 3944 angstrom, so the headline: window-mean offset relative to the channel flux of -25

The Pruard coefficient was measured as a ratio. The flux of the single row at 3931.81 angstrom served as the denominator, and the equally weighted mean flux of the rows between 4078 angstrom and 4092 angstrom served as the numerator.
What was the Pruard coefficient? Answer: 5.4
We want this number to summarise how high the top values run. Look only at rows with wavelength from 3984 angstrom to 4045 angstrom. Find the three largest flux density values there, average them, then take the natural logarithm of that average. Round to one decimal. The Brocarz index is 3.8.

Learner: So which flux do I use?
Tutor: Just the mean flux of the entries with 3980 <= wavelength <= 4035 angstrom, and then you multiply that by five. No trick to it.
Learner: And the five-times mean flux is 184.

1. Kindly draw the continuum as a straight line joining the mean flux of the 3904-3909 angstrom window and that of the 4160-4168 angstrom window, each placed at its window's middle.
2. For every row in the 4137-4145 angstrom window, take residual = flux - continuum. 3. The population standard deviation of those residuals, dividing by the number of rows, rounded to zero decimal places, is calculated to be 9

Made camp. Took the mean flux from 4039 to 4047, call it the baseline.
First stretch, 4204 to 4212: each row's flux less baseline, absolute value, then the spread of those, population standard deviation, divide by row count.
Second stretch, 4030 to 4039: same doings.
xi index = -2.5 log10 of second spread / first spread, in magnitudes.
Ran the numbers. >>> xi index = -2.3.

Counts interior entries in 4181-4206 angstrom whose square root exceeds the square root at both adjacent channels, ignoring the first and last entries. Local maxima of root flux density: 4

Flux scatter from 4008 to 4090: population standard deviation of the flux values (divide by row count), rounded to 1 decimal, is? 6.5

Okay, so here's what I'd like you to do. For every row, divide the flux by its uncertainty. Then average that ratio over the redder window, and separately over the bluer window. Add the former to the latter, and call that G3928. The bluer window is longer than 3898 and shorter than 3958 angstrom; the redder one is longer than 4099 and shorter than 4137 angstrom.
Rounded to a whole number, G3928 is 77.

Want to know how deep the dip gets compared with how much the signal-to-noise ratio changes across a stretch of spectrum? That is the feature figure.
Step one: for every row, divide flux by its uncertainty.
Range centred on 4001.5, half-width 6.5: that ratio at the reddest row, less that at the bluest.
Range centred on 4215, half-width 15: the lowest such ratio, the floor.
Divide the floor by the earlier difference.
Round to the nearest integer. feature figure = -10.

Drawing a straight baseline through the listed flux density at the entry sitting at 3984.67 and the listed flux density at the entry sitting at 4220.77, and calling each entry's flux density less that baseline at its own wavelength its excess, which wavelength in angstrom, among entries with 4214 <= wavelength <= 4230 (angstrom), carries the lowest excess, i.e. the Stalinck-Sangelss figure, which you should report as 4226.61 angstrom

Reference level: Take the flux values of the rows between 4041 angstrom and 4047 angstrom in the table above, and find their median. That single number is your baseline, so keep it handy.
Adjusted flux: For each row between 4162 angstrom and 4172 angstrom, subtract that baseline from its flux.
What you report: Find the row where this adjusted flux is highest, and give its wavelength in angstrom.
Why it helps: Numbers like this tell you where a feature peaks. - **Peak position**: 4162.86 angstrom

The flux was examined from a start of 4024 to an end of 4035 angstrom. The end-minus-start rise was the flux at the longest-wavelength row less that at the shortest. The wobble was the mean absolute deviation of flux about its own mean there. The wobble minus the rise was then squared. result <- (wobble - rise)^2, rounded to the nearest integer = 205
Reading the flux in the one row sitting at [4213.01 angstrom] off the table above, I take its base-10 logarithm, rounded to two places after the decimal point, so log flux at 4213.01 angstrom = 1.65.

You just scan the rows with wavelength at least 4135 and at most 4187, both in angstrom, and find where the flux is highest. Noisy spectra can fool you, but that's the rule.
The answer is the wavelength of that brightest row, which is 4162.86 angstrom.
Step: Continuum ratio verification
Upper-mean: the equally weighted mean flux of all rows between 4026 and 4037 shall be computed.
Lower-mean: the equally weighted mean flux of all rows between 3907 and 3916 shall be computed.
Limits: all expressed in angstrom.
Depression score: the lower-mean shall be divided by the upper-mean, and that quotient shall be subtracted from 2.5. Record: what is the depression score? 1.7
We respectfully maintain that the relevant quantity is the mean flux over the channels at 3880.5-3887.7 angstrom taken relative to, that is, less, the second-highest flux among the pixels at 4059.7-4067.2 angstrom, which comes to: -17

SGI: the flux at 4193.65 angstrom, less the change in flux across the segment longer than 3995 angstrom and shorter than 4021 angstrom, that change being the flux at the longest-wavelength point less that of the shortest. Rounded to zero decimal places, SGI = 39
